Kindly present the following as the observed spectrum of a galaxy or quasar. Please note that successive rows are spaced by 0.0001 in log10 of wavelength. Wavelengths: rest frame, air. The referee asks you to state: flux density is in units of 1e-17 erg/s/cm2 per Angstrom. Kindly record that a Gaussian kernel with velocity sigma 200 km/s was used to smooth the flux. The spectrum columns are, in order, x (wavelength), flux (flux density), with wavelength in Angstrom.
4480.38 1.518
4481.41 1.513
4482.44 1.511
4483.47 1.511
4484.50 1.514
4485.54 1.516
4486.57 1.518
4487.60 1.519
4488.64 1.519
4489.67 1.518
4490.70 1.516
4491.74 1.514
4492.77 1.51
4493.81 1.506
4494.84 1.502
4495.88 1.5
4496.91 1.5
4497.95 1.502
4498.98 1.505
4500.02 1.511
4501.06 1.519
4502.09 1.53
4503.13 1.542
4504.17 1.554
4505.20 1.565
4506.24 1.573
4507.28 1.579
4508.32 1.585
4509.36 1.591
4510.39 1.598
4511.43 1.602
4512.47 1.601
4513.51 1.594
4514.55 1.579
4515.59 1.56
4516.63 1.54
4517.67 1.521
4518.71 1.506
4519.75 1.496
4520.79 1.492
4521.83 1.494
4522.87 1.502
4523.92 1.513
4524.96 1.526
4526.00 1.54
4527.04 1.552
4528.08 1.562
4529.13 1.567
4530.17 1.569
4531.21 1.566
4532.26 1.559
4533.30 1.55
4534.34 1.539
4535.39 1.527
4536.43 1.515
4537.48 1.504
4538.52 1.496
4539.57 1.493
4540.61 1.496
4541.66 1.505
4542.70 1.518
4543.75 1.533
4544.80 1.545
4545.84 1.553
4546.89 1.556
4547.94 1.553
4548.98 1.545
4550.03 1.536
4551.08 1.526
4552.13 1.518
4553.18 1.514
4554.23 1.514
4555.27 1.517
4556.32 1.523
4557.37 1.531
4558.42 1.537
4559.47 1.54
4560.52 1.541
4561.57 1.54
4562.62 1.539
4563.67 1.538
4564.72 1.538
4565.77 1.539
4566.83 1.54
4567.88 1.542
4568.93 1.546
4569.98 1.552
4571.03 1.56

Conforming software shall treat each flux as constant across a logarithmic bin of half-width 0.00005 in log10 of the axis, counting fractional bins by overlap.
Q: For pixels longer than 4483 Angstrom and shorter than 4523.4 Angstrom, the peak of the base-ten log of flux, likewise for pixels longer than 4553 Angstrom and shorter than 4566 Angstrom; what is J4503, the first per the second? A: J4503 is 1.090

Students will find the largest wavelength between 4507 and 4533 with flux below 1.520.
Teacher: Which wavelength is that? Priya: 4523.92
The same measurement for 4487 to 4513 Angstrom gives 4501.06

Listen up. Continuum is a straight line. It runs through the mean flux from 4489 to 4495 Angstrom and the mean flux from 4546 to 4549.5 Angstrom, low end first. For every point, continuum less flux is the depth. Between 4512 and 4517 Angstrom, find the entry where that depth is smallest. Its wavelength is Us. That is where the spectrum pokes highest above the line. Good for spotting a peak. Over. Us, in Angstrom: 4512.47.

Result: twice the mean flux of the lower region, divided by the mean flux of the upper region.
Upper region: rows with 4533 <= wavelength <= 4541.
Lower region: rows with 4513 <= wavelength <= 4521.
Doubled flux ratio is 2.03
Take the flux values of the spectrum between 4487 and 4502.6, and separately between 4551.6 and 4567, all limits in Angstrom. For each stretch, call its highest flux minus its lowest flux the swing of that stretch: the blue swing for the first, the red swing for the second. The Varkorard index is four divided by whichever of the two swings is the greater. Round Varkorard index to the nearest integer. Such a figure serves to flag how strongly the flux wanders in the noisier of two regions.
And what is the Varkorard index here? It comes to 133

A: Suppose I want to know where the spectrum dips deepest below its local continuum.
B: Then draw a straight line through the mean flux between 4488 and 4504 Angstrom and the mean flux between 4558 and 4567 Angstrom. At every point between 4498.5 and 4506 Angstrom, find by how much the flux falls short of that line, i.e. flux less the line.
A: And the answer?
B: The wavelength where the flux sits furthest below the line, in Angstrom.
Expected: 4498.98 Angstrom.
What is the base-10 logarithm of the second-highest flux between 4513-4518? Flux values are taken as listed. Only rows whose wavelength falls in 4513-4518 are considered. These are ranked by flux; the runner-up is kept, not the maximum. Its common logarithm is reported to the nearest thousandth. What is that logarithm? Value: 0.198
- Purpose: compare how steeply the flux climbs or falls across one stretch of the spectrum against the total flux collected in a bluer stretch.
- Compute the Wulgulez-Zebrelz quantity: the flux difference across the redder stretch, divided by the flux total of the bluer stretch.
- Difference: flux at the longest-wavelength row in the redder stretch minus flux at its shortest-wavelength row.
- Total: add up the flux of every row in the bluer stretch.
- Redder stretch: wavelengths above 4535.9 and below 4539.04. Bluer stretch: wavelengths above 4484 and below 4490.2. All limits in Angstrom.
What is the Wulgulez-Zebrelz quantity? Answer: -0.0021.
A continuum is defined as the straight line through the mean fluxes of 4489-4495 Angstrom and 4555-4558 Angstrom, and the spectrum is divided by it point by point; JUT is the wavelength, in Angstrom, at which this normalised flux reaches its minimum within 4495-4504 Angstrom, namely 4496.91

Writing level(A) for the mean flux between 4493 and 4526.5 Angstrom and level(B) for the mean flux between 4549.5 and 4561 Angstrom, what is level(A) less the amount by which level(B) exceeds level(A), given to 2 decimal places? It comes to 1.55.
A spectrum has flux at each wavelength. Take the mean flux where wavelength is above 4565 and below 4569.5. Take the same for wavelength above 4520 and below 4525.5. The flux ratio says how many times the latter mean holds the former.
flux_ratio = 0.976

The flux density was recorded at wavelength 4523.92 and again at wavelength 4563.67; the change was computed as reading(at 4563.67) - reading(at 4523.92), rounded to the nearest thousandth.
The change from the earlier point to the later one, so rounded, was 0.025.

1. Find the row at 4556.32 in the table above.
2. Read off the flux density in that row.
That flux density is 1.523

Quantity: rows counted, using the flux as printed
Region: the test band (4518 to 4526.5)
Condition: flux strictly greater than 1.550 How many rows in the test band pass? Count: 0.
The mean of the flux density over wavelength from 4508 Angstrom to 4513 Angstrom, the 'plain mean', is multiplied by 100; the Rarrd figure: 160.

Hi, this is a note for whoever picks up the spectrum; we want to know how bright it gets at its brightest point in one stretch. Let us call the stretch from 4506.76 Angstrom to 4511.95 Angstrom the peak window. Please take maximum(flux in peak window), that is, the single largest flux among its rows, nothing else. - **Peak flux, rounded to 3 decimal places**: 1.602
